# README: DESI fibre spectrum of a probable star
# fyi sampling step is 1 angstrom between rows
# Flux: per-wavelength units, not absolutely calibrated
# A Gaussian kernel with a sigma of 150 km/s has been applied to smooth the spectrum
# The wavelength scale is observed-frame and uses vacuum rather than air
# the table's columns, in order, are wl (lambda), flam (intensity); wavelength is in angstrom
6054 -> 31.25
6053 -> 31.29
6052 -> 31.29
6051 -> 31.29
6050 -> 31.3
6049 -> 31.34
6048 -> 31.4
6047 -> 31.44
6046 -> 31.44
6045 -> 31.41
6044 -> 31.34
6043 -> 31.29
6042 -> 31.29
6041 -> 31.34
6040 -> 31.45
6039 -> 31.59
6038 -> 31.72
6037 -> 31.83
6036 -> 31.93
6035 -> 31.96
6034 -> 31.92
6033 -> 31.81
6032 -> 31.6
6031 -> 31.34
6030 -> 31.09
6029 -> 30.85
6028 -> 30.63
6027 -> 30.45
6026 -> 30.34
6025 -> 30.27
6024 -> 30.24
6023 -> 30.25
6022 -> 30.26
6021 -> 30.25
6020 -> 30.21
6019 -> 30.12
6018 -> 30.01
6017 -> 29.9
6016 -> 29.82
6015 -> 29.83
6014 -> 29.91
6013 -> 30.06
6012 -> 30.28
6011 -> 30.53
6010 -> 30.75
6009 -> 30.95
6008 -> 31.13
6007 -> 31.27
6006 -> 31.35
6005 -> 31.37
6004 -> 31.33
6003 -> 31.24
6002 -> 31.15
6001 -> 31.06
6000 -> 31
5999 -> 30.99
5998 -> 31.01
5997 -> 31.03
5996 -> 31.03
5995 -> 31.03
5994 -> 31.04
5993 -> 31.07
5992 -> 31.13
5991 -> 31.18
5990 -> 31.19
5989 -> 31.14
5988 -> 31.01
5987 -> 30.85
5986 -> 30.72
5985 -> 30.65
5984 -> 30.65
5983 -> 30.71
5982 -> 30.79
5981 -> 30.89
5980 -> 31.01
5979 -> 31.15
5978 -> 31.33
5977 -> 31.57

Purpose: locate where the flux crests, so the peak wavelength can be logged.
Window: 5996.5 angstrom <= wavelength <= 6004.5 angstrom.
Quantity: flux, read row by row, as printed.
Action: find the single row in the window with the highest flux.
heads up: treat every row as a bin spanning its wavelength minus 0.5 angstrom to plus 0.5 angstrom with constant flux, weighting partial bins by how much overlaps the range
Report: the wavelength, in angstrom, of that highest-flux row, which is 6004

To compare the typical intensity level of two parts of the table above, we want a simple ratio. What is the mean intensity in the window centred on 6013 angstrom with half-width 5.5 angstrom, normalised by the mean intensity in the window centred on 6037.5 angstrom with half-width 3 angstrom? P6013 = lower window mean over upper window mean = 0.95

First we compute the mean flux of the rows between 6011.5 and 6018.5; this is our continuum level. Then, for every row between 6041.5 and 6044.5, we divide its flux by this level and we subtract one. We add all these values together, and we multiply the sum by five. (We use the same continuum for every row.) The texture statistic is 0.67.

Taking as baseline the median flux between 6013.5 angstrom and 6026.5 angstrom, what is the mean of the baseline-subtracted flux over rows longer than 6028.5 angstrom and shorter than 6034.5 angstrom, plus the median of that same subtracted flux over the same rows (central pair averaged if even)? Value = 2.5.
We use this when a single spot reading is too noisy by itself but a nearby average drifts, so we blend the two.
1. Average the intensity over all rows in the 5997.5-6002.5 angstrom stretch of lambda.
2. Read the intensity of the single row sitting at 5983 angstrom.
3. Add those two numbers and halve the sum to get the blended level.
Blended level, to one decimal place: 30.9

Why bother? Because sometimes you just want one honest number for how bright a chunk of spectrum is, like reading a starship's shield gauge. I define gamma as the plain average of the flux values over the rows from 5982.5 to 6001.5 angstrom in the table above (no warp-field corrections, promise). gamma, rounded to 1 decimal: 31.0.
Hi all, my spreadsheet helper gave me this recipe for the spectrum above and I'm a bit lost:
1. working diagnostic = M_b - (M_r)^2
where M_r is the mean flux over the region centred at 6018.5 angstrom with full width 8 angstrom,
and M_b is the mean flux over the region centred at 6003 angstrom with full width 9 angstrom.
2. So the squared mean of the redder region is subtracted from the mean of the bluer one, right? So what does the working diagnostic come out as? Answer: -872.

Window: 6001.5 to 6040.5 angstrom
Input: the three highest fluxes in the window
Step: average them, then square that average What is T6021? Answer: 1020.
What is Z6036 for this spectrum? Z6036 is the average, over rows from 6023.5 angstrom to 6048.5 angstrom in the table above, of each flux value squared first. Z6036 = 979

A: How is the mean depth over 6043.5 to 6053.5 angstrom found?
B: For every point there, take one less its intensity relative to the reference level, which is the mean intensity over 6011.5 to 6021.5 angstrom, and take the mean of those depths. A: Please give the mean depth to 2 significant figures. -0.044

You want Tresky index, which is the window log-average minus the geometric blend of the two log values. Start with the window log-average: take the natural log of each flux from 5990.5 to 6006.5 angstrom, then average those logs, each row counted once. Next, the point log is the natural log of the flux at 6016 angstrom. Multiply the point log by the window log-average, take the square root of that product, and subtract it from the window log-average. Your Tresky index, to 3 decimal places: 0.021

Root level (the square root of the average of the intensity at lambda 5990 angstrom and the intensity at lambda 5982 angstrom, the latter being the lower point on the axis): 5.57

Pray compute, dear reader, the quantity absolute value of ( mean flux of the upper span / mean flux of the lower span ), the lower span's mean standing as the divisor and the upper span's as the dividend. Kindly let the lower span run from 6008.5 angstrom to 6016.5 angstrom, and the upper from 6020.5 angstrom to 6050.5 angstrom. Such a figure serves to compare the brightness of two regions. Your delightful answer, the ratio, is 1.03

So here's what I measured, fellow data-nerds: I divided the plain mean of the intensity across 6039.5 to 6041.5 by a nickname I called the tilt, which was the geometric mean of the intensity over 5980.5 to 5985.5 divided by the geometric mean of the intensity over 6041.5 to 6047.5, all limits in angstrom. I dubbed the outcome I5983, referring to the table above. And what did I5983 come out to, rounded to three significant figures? 32.0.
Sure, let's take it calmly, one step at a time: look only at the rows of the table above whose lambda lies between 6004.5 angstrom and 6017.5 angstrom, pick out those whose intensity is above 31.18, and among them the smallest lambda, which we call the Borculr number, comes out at 6005 angstrom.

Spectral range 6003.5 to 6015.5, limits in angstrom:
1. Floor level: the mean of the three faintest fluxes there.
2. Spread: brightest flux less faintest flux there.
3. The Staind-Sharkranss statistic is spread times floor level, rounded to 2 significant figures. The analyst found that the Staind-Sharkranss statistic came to 46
